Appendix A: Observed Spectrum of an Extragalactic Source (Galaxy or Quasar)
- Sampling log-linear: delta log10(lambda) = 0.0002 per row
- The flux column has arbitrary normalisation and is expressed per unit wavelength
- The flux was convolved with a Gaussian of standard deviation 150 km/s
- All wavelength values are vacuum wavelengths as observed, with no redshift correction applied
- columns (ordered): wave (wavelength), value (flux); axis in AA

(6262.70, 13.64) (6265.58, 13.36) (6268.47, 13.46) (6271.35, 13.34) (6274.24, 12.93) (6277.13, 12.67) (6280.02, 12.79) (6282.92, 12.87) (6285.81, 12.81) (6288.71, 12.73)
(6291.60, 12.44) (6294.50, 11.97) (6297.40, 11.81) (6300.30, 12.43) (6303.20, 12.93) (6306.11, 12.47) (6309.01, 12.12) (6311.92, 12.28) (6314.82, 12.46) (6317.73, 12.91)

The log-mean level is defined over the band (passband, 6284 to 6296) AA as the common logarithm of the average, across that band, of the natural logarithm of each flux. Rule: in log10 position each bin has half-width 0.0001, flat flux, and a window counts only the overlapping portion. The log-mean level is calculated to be 0.402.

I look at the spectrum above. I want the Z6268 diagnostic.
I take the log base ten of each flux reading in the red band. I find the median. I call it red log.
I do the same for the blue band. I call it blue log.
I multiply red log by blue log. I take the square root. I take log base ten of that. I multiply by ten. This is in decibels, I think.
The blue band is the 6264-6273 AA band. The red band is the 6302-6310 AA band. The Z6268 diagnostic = 0.456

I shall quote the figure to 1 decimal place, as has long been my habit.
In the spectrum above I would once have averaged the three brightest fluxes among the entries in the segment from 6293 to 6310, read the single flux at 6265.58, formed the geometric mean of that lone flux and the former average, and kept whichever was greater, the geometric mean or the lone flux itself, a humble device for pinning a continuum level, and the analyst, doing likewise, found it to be 13.4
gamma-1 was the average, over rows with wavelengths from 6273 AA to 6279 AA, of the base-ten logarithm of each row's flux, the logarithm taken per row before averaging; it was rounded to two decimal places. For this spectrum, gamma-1 1.11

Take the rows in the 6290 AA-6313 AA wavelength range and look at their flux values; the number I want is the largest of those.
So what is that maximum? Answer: 12.93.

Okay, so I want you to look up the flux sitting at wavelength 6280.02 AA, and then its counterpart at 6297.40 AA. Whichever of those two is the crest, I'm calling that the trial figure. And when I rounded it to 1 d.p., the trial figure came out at 12.8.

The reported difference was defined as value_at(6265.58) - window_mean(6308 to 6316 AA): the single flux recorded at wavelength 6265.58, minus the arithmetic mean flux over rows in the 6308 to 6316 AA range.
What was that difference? 1.1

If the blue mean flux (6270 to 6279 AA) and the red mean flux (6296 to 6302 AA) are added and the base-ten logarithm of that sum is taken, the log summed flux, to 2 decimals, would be 1.40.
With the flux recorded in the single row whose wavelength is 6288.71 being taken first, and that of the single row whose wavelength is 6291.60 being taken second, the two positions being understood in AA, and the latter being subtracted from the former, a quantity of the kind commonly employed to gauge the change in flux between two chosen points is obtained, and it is 0.29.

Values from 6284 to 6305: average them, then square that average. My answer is 155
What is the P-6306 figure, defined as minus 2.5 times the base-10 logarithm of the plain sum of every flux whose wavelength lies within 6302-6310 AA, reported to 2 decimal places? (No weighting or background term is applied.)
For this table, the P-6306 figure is -3.94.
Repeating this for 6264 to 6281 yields -4.74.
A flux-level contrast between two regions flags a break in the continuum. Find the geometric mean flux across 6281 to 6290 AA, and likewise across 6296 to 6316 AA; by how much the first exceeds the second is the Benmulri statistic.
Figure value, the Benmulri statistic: 0.45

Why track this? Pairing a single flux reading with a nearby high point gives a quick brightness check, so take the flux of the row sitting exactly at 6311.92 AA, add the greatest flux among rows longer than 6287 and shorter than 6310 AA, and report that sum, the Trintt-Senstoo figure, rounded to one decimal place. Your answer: 25.2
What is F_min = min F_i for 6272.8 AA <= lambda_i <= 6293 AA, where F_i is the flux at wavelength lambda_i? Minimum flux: 12.44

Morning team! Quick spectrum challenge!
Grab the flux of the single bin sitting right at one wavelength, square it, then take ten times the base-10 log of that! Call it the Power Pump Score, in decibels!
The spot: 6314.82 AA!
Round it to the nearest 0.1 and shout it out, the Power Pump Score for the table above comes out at 21.9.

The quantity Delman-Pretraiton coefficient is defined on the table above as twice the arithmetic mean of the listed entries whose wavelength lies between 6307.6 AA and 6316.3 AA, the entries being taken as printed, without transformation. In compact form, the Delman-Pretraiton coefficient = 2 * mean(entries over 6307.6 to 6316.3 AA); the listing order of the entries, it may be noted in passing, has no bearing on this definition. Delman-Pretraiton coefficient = 24.6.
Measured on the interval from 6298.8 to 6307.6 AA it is 25.2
